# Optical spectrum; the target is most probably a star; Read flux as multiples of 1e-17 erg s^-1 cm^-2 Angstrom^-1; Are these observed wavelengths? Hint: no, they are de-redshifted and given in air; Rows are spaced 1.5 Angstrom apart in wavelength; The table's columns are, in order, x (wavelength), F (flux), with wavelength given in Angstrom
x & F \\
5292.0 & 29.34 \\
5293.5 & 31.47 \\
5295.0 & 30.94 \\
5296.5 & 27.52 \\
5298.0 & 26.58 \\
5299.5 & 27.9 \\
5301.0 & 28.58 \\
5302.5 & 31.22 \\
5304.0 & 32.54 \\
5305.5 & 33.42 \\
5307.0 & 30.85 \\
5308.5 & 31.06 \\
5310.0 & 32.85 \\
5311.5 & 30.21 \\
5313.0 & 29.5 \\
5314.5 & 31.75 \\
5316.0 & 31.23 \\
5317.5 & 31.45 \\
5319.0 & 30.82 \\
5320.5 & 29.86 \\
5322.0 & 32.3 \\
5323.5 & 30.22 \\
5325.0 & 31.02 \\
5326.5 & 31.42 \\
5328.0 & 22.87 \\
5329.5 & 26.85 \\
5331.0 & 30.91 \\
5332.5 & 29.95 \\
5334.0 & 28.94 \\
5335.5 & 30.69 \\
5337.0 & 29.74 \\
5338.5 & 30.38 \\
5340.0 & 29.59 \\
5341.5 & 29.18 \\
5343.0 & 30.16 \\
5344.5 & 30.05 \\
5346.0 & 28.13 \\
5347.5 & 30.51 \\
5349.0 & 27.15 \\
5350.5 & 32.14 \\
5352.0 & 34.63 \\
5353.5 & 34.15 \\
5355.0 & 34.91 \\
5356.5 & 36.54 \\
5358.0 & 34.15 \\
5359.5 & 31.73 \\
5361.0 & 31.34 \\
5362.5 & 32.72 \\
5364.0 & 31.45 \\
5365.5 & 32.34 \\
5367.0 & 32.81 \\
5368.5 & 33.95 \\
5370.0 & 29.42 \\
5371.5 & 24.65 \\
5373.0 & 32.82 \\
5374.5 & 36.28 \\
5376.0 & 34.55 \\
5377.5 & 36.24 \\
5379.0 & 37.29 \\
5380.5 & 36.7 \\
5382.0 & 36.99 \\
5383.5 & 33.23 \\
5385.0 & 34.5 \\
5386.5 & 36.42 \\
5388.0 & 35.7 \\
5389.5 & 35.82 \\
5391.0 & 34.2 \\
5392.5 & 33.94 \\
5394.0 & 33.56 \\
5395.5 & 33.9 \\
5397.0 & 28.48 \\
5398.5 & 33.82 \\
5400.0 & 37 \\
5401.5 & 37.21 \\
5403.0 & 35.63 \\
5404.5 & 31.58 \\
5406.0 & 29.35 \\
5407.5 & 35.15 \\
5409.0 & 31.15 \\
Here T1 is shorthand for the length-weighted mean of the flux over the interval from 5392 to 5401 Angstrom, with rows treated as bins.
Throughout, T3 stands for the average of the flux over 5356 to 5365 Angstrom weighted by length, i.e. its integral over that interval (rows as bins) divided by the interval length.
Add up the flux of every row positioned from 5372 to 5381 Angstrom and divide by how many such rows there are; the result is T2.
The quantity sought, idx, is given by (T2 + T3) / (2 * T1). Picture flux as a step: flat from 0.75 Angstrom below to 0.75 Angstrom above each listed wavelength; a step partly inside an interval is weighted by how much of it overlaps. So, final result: 1.02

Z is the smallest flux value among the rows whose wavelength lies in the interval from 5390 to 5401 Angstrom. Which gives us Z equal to 28.48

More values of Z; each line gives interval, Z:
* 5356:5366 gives 31.34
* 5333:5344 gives 28.94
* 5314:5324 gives 29.86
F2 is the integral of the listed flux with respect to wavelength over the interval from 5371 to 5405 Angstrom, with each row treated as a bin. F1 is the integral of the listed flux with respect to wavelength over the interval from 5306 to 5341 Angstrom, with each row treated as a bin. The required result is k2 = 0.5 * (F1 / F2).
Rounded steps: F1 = 1057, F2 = 1172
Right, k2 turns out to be 0.45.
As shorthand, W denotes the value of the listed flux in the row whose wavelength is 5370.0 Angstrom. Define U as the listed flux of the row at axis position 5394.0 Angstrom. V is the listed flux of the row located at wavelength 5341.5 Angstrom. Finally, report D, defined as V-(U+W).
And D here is -34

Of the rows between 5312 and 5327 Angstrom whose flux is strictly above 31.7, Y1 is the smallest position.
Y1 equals 5314.5 Angstrom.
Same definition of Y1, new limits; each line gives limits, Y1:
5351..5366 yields 5352.0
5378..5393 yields 5379.0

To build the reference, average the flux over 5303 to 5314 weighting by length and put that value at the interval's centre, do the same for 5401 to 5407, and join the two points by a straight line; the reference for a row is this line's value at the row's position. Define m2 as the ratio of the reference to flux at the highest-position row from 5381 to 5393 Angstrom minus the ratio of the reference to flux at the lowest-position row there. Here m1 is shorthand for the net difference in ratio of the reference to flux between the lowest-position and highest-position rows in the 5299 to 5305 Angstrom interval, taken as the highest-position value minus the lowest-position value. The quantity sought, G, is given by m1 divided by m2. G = -2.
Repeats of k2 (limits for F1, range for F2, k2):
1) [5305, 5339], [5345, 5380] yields 0.45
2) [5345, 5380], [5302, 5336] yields 0.55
